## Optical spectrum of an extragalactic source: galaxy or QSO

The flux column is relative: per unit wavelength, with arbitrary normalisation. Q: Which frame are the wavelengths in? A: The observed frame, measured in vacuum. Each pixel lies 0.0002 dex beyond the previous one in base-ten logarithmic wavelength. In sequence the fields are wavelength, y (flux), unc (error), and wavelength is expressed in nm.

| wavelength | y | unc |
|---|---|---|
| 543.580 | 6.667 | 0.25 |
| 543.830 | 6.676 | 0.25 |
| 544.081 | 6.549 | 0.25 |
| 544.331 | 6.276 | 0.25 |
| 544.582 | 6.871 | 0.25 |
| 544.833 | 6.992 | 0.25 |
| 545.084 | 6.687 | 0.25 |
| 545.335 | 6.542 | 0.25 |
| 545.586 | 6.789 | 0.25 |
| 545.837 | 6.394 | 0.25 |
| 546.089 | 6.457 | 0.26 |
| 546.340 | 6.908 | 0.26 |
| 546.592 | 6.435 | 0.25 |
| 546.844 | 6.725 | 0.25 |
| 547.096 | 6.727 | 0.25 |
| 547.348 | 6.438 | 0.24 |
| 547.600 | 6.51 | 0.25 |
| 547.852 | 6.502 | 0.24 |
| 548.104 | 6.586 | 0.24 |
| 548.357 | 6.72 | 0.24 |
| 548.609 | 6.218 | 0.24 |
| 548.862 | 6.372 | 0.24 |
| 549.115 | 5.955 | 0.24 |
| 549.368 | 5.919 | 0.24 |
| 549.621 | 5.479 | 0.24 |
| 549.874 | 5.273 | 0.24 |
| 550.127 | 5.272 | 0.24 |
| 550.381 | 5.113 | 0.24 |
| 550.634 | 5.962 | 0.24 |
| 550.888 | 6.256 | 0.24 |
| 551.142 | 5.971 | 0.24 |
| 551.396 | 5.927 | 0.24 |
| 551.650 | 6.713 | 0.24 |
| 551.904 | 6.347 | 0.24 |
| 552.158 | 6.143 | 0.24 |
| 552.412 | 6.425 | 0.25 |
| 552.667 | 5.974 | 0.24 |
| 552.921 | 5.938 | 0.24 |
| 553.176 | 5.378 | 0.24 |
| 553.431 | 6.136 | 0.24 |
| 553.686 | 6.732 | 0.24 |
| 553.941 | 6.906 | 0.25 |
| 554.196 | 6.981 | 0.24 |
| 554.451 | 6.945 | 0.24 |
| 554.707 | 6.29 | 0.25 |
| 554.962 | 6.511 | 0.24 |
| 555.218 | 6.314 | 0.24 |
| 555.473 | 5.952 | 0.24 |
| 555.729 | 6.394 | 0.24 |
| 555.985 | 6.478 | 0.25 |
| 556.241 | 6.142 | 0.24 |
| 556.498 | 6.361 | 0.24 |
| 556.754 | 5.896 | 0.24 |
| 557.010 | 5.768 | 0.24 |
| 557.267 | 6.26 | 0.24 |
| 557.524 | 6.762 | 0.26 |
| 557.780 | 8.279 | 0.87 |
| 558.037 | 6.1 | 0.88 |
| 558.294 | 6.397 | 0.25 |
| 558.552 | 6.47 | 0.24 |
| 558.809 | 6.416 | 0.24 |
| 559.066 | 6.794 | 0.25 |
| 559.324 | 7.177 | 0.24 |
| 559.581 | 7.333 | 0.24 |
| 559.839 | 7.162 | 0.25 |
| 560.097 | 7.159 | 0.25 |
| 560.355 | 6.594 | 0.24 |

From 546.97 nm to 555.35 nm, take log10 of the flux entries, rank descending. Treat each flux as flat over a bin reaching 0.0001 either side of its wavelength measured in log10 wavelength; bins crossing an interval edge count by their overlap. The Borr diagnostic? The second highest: 0.84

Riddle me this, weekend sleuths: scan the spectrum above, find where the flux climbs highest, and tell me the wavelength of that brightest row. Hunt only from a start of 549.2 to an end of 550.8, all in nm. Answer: 550.634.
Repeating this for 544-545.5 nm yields 544.833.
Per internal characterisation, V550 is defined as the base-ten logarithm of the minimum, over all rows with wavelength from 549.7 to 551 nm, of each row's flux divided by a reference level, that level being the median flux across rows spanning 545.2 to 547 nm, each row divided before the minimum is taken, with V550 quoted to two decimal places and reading -0.11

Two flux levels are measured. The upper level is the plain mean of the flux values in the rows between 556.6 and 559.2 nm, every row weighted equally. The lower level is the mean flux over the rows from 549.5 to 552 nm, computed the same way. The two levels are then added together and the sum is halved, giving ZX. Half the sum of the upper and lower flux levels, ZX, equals 6.17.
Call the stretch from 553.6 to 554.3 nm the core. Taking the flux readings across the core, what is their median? 6.91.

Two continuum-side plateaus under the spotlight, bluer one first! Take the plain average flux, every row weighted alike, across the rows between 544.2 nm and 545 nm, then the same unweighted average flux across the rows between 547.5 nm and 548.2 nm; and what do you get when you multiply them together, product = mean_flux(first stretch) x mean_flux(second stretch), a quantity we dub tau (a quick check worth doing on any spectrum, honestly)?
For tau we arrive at 43.9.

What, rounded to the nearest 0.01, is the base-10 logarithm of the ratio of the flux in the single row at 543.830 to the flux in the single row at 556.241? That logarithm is 0.04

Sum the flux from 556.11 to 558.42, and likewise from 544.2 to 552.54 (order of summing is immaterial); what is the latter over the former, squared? 12.9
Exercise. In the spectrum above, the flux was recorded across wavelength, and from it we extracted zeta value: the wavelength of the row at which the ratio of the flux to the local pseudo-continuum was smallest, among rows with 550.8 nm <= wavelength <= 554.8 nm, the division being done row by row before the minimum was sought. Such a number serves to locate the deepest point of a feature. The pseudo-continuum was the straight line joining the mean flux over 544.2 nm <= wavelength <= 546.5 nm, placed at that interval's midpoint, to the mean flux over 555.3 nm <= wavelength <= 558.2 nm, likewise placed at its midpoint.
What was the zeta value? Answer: 553.176 nm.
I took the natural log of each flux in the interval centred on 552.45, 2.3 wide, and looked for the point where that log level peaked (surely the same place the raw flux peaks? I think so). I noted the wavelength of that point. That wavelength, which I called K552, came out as 551.650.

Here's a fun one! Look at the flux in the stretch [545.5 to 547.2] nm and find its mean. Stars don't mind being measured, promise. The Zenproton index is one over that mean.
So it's 0.151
